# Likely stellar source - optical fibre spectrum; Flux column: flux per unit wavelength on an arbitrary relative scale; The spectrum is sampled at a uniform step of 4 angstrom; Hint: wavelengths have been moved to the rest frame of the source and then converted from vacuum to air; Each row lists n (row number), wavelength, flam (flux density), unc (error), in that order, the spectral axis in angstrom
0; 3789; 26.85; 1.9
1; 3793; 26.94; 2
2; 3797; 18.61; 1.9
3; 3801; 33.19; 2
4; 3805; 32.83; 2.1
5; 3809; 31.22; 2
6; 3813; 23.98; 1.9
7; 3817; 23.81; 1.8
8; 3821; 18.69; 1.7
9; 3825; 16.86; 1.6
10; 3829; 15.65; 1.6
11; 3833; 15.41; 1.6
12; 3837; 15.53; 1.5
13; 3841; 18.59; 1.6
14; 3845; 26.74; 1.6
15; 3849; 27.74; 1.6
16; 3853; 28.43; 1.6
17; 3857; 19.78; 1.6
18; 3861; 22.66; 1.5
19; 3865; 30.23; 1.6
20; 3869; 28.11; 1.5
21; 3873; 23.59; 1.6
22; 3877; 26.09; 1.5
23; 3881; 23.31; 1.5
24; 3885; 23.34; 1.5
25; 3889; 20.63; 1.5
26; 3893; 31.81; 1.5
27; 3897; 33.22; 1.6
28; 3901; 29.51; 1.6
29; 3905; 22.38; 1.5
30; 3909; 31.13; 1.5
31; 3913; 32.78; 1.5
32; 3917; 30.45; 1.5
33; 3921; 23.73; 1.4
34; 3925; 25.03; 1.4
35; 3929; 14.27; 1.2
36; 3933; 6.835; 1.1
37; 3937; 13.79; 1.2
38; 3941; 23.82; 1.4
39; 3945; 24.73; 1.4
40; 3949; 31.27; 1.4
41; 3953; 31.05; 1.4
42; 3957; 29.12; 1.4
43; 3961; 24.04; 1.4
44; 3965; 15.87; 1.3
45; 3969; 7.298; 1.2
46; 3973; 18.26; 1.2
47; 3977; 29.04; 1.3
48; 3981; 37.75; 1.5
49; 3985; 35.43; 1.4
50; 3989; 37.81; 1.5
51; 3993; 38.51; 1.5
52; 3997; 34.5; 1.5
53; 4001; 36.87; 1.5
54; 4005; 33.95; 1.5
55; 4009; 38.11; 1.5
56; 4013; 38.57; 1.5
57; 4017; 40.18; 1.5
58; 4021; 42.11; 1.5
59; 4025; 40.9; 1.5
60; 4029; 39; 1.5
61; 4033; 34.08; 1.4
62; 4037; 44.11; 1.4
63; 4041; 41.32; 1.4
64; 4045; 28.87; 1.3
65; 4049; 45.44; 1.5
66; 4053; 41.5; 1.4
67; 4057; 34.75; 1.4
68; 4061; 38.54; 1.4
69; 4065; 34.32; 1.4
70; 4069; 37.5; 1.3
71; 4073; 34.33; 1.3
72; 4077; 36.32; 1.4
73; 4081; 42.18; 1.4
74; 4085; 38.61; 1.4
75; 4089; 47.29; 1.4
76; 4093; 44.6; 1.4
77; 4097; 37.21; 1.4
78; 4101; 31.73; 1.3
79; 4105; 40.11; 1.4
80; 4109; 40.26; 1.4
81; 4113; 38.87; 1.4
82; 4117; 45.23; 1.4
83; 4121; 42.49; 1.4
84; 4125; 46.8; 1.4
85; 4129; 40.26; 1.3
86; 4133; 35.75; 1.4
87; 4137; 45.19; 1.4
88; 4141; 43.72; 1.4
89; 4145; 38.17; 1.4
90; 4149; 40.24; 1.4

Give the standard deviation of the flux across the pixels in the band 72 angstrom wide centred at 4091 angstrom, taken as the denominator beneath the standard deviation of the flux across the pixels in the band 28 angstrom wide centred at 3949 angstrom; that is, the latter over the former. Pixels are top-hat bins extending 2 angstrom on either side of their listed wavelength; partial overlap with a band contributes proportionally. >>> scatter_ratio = 1.3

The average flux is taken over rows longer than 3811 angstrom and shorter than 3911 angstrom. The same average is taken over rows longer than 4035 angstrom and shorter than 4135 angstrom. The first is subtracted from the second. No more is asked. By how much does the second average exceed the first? 15.6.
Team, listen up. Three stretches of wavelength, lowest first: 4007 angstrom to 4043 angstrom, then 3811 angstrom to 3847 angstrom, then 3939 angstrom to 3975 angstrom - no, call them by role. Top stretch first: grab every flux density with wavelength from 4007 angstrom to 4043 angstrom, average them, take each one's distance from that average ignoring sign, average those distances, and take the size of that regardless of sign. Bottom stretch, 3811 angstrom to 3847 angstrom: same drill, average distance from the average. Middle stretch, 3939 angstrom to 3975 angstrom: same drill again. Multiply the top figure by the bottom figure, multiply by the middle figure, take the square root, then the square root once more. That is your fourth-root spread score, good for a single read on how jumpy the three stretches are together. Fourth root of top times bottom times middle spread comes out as 2.6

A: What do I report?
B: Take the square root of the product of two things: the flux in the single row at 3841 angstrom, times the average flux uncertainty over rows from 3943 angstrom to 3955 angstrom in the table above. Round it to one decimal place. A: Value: 5.1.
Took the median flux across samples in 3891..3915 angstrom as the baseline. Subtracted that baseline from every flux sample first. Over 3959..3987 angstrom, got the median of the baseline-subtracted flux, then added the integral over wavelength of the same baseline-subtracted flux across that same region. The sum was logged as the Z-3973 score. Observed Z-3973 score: -218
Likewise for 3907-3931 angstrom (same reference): -129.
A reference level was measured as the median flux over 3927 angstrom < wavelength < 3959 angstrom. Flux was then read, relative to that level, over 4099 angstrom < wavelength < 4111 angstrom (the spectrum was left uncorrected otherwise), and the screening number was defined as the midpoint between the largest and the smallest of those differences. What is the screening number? 12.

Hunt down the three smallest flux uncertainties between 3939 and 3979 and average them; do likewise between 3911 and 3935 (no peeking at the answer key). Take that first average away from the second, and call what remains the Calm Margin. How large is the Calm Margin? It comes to 0.0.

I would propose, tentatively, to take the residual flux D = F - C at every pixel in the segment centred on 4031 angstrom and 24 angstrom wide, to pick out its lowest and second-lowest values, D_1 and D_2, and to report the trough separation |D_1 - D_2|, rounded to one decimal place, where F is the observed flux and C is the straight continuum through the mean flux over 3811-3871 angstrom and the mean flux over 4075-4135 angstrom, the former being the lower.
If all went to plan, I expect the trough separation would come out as 5.2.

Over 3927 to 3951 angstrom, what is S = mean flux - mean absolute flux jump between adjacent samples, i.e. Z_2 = 13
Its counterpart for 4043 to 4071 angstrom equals 31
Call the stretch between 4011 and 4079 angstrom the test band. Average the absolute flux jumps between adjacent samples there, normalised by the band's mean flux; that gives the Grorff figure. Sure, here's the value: 0.13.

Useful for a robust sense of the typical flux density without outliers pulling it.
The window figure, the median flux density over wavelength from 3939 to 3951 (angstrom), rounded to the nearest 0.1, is 24.7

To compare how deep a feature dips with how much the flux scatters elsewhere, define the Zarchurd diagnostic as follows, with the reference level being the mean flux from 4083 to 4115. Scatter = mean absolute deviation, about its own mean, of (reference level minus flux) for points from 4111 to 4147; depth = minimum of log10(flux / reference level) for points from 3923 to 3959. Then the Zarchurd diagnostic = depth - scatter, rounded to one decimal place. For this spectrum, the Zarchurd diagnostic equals -3.9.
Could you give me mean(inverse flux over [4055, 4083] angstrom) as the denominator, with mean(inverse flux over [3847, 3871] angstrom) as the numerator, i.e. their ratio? 1.4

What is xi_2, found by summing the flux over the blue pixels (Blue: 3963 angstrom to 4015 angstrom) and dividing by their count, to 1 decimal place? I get 30.9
